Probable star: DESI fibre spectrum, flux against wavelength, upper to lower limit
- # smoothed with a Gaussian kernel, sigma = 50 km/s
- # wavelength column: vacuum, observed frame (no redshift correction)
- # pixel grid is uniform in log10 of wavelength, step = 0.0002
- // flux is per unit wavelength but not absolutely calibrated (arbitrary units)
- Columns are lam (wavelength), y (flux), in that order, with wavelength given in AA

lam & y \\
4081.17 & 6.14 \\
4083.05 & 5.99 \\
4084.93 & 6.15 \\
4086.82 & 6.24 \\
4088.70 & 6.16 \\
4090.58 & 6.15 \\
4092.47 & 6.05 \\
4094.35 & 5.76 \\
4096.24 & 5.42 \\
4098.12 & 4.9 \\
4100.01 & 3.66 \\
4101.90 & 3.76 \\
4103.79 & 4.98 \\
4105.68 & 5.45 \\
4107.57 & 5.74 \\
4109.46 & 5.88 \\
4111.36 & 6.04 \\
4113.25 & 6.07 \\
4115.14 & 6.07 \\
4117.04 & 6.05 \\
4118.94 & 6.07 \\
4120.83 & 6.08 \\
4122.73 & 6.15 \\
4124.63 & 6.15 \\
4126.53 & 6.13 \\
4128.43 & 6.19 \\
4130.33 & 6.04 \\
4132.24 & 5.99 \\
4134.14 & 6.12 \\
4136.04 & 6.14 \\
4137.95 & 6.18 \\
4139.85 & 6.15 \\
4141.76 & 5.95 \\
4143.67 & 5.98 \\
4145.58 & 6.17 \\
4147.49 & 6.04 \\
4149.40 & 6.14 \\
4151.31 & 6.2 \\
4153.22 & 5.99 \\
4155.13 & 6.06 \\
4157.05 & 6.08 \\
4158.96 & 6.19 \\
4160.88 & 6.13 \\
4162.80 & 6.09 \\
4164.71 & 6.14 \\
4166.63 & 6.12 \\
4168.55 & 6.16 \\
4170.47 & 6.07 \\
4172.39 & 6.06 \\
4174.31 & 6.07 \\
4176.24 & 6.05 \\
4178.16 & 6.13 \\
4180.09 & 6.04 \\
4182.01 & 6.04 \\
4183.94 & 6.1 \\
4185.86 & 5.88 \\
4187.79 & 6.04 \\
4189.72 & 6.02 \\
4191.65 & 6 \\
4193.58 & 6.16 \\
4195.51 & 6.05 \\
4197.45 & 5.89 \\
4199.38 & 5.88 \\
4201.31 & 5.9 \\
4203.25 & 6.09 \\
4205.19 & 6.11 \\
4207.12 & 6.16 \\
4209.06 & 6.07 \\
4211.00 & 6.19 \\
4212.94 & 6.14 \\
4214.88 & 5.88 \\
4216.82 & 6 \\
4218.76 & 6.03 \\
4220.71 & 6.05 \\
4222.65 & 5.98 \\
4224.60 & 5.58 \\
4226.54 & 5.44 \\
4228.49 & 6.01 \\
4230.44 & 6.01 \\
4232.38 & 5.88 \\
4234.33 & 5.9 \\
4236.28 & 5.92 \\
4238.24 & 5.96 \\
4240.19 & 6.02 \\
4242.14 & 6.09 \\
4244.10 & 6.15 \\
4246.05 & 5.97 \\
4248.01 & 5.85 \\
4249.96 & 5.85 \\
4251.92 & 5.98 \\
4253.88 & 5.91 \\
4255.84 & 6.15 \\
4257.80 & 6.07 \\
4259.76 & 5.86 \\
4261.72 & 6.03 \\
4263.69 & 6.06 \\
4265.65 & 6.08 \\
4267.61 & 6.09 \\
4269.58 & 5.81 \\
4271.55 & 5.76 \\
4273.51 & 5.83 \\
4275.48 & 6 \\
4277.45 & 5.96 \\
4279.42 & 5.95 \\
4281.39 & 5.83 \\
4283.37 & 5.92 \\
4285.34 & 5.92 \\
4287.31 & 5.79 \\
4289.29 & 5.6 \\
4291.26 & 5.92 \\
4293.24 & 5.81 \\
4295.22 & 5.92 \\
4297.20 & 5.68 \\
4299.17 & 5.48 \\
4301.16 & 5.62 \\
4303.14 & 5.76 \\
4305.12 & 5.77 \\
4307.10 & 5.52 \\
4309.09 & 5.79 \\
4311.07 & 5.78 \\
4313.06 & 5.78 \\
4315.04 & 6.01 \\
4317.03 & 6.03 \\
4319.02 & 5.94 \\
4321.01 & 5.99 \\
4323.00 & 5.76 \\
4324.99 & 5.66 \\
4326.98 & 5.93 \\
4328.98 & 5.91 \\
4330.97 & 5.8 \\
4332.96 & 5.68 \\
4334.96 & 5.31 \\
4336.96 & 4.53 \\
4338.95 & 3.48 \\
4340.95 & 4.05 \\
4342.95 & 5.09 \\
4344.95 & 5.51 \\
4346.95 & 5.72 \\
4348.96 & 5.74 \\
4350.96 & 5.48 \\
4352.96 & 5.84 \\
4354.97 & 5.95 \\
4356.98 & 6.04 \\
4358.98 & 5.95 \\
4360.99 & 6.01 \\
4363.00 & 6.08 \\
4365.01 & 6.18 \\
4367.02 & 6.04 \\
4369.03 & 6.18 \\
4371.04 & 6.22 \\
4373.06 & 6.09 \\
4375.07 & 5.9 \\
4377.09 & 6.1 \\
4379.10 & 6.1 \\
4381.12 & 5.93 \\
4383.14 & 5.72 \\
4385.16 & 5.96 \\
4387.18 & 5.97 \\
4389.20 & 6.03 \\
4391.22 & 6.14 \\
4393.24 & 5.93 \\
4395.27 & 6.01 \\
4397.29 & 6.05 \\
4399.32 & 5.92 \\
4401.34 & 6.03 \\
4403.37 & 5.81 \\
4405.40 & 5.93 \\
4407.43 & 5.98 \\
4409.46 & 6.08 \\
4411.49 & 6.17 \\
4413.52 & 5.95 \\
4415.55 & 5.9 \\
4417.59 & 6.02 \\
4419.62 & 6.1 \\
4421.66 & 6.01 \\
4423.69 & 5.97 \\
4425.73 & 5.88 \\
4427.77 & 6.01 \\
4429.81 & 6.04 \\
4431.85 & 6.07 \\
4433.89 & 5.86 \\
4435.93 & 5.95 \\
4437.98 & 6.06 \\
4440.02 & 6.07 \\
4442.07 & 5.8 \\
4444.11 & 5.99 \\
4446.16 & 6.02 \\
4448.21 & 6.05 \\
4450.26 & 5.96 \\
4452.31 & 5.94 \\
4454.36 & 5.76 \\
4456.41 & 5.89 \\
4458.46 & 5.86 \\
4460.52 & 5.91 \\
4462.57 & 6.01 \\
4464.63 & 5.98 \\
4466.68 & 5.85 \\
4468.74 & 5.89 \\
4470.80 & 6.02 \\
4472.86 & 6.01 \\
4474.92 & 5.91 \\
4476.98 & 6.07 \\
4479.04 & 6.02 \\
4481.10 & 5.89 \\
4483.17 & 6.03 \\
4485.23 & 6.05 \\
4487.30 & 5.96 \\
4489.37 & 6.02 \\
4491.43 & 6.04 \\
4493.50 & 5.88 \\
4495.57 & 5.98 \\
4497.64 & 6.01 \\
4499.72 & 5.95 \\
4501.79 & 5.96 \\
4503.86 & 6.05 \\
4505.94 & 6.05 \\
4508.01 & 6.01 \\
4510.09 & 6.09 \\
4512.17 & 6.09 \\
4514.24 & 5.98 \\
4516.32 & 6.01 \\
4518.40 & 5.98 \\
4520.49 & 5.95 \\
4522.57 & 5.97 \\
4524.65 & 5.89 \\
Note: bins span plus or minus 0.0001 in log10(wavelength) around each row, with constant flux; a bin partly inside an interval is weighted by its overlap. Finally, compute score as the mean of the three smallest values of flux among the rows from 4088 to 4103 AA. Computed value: 4.11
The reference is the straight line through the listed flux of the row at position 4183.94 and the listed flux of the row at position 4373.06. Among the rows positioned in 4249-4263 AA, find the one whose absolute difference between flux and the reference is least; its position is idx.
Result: 4257.80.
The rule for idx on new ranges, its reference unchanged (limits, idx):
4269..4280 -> 4275.48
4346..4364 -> 4363.00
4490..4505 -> 4503.86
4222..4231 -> 4230.44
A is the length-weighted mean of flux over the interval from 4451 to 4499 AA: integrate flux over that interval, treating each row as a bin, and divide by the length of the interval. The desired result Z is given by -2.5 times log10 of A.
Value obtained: -1.937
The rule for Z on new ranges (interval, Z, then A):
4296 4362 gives -1.869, 5.59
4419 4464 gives -1.939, 5.96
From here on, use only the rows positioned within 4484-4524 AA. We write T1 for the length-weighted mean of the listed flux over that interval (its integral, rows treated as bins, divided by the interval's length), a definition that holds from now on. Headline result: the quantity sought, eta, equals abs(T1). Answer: 6.00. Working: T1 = 6.00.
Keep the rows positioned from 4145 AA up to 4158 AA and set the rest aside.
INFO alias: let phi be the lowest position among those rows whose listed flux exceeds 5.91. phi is 4145.58 AA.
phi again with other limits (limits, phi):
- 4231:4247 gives 4236.28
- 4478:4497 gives 4479.04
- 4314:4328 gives 4315.04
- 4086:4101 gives 4086.82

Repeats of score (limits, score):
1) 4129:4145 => 5.97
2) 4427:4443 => 5.87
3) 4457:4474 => 5.87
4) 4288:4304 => 5.57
